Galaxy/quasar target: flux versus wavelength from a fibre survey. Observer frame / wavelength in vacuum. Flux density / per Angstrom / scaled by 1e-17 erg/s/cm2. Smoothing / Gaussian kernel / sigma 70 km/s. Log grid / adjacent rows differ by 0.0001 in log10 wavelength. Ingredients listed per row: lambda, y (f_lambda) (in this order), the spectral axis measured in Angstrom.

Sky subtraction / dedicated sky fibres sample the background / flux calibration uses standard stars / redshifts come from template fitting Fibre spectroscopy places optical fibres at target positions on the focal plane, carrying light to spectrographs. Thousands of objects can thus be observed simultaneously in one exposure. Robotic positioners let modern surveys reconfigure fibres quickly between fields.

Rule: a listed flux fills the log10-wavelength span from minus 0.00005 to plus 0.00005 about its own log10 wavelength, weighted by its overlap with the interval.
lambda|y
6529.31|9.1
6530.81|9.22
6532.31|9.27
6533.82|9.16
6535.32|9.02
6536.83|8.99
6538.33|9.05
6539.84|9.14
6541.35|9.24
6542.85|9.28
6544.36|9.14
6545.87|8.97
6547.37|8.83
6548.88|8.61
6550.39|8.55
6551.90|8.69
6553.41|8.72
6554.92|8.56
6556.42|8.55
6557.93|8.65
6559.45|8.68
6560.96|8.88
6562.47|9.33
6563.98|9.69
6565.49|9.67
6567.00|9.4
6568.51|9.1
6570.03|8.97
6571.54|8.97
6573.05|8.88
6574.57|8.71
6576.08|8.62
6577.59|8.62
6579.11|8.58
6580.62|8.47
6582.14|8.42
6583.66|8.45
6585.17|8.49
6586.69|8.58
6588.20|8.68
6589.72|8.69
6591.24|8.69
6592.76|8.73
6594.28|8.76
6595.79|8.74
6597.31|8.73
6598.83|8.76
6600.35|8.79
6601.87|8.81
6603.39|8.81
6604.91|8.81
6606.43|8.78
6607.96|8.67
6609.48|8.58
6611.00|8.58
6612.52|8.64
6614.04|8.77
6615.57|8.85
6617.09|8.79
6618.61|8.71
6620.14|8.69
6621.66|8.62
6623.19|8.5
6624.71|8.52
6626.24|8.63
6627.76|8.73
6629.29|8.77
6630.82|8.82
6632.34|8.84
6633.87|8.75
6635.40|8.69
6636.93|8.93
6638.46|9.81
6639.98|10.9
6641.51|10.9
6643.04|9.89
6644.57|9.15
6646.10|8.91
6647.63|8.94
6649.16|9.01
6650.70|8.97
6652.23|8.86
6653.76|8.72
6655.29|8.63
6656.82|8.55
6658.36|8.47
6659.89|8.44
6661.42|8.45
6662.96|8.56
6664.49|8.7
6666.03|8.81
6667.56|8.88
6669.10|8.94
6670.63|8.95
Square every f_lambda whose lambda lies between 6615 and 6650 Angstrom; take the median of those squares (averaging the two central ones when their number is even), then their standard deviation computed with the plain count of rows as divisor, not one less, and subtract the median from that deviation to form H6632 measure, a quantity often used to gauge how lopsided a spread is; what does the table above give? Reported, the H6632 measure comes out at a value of -65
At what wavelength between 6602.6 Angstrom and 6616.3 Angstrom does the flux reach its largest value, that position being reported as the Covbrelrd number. 6615.57 Angstrom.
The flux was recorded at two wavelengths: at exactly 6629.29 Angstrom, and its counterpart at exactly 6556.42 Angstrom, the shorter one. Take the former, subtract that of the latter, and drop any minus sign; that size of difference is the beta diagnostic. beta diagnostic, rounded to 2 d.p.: 0.22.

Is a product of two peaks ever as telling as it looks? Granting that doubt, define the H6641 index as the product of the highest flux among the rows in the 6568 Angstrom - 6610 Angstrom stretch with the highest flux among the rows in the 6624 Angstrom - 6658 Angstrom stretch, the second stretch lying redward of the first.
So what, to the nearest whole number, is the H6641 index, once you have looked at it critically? 99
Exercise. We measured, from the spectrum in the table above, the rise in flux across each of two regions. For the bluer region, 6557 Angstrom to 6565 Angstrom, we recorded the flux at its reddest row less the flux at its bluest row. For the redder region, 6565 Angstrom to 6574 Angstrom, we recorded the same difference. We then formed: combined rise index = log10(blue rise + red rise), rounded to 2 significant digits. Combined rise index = -0.60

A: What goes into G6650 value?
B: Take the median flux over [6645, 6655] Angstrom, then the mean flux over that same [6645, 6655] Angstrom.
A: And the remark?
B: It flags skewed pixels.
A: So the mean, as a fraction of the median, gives 0.997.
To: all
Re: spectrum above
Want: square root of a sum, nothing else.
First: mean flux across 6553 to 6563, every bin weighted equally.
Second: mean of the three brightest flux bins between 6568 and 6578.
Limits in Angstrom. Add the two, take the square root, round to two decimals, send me 4.22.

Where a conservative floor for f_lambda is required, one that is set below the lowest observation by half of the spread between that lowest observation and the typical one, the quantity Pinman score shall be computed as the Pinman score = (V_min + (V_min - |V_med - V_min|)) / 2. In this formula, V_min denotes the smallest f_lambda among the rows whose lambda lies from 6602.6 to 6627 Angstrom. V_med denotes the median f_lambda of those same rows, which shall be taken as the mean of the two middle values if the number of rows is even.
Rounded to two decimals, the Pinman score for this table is 8.41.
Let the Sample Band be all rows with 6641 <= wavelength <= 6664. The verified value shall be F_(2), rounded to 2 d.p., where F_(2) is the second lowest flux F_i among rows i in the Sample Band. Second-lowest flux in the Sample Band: 8.45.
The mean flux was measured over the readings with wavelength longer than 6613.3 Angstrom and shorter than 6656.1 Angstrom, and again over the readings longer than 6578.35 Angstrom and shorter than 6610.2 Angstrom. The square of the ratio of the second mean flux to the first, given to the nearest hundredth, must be 0.93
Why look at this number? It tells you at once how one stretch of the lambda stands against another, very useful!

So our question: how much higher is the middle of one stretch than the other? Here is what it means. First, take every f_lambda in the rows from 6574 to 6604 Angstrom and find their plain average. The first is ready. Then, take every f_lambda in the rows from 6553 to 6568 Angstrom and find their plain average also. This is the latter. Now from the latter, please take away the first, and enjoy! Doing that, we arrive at 0.4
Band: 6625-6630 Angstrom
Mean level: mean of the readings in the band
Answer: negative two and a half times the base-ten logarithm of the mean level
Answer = -2.35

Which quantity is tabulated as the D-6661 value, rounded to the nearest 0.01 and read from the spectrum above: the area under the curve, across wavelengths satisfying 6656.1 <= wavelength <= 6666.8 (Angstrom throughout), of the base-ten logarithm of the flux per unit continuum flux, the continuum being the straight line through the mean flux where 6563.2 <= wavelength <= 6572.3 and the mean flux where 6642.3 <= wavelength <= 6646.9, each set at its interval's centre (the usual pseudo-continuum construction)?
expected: -0.39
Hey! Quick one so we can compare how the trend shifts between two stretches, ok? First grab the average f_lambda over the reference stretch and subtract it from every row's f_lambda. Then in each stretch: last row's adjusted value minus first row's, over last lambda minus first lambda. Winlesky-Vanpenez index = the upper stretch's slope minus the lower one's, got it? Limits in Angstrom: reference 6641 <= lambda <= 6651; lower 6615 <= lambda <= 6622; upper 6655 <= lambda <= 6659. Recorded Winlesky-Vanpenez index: -0.01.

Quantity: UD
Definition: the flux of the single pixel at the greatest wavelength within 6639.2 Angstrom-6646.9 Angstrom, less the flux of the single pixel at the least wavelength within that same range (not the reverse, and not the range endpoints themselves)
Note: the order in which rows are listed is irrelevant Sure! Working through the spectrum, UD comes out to -2.0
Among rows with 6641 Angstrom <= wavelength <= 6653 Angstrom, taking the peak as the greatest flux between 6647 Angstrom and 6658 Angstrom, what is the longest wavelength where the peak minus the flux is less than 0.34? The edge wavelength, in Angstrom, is 6652.23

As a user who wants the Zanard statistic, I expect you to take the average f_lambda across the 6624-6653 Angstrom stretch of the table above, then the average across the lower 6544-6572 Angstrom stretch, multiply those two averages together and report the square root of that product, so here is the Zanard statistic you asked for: 9.05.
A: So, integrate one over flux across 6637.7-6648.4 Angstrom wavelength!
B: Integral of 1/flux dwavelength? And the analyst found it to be 1.10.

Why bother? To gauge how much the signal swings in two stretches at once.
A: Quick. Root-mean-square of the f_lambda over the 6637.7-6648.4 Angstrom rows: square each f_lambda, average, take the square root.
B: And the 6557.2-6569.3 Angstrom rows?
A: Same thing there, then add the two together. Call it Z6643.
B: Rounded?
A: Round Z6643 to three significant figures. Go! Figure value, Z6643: 19.0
